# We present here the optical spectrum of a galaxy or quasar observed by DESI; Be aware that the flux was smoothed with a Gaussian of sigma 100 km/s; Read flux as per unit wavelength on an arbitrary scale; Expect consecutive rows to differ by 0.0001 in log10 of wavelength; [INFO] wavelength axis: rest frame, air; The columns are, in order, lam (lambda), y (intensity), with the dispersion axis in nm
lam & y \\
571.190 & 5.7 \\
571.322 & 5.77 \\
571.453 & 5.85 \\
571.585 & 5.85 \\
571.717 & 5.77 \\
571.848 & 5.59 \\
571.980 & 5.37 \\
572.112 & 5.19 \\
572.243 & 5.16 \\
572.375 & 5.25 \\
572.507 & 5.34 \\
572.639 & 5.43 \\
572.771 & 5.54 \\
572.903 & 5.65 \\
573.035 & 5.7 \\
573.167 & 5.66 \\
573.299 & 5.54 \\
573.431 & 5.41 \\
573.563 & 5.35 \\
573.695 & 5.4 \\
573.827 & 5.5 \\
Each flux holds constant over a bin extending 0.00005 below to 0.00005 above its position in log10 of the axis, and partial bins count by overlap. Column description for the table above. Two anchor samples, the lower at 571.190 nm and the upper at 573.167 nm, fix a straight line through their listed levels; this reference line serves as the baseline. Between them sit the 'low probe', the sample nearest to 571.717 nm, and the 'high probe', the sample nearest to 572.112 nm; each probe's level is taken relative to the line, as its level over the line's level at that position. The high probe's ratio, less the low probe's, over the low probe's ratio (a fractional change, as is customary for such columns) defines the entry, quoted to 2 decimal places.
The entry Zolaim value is -0.10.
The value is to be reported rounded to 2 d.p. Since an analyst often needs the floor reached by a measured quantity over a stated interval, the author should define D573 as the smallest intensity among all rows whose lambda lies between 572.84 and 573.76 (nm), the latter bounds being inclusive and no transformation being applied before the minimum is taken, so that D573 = 5.35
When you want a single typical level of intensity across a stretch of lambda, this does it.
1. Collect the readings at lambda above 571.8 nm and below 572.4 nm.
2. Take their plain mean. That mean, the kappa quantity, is 5.31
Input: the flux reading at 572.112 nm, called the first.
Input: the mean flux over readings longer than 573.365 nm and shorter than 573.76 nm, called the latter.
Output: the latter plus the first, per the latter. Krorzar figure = 1.96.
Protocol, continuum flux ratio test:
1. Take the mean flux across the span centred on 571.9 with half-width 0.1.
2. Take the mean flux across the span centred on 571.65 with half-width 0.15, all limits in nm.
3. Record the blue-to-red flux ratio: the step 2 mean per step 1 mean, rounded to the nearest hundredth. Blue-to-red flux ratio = 1.06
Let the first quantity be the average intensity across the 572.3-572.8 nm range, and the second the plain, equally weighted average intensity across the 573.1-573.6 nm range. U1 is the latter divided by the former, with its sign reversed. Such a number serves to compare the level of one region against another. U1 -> -1.02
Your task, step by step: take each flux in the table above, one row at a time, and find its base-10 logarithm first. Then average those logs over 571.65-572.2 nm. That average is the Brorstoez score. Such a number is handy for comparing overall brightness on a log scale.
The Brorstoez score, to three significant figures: 0.738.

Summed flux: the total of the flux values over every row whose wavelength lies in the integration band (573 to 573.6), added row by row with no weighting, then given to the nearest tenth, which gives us 27.7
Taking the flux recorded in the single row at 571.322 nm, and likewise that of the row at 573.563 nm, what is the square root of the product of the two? 5.56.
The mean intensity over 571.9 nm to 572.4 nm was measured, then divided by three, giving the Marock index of 1.75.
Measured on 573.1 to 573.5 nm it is 1.85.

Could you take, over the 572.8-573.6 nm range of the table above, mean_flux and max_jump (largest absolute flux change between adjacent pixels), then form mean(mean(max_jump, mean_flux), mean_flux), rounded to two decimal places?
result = 4.20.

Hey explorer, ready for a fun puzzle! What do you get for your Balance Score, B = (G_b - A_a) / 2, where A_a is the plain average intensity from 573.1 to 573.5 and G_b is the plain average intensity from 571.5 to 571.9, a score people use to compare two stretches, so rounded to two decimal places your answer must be 0.10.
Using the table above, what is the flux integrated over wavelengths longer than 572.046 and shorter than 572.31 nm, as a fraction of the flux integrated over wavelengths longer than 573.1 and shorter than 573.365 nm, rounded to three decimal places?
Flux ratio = 0.922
